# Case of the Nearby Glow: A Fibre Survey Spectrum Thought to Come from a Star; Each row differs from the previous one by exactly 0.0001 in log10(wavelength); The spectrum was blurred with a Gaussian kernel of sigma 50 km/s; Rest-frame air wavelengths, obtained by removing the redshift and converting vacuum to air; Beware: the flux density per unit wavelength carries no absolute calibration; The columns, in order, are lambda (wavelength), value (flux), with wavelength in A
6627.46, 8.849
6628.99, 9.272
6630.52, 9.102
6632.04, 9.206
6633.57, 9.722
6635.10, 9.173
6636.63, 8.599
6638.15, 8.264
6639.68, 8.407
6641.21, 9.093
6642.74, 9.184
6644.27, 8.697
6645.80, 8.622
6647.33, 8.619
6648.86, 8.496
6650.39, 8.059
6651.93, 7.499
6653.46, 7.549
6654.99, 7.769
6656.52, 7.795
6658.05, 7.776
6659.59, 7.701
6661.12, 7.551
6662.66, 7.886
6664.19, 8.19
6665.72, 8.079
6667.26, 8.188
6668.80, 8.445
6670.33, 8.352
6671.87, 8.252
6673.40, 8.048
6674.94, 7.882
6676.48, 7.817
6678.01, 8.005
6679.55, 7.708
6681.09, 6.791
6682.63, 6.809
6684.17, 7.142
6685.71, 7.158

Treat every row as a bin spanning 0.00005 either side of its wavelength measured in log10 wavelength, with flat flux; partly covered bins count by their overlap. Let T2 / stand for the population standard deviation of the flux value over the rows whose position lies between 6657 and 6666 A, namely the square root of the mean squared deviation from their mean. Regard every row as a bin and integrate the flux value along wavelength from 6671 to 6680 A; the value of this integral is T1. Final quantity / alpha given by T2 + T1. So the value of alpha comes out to 72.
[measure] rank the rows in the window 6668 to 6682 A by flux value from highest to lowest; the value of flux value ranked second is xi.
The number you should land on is 8.352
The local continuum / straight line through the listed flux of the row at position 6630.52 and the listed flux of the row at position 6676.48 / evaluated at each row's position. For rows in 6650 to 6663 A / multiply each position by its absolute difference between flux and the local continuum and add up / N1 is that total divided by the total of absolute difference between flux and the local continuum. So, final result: 6655.9 A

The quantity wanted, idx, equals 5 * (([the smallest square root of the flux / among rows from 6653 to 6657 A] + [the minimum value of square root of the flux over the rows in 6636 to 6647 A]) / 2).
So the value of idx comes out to 14.1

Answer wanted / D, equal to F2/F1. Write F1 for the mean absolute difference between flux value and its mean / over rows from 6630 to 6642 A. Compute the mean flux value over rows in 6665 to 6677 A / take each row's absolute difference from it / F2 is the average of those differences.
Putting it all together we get 0.5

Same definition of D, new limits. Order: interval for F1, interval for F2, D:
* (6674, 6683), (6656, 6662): 0.2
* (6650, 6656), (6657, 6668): 1.1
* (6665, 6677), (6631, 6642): 2.4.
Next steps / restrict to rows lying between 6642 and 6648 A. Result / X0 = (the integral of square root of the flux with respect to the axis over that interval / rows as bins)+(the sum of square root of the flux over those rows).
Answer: 30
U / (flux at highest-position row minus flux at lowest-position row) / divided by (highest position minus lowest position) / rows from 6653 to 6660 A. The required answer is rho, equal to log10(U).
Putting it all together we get -1.61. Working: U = 0.025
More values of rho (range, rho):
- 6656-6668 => -1.44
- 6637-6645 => -1.15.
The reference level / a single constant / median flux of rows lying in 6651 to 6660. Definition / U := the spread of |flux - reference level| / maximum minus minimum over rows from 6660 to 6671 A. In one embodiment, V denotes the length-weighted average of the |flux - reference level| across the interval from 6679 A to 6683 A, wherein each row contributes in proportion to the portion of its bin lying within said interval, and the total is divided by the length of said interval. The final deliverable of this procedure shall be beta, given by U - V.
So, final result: -0.08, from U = 0.6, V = 0.64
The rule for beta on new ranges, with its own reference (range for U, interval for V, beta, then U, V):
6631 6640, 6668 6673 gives 0.87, 1.5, 0.59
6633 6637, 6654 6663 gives 1.04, 1.1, 0.08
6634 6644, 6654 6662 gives 0.85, 0.9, 0.07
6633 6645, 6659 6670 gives 1.11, 1.5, 0.35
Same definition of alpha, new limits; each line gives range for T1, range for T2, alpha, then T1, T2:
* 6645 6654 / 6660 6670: 74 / 73.4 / 0.28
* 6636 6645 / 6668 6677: 79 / 78.4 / 0.23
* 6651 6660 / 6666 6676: 69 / 69.1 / 0.19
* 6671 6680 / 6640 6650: 72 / 71.7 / 0.26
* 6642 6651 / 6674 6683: 78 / 77.6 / 0.50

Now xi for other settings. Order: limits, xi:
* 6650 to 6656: 7.769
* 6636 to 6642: 8.599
